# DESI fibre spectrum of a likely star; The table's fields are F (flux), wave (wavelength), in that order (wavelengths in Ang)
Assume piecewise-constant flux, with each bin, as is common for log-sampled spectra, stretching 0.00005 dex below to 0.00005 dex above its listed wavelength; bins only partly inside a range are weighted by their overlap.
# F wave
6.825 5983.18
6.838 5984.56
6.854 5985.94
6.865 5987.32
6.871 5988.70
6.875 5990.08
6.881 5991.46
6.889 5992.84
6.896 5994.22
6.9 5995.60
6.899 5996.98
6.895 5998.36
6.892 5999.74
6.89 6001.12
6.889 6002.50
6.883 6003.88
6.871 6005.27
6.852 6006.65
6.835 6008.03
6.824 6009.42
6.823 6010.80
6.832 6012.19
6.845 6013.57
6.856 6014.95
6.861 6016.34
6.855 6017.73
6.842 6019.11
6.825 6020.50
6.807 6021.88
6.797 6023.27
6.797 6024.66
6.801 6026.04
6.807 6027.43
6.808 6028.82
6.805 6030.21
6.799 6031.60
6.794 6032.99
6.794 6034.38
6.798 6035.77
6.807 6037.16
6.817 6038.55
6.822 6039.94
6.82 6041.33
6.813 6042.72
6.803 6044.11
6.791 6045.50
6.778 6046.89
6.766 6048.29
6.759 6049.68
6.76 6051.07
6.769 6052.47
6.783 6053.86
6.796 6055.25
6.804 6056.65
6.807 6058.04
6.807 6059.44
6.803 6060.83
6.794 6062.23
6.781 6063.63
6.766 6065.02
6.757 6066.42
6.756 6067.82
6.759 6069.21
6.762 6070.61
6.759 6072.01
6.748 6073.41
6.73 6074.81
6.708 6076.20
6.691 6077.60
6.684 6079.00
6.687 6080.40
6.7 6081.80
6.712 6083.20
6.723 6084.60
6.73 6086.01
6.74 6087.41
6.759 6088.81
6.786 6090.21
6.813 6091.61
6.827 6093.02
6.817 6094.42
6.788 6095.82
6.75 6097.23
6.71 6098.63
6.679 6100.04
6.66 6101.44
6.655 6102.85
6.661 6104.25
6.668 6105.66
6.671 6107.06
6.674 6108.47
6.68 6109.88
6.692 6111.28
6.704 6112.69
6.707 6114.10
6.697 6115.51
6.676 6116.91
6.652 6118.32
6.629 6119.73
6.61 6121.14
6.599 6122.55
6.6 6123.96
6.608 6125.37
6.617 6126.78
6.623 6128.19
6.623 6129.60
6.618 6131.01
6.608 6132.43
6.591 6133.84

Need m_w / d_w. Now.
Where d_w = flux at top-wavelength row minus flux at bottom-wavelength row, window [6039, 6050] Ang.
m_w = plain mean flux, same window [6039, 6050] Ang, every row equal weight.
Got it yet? -108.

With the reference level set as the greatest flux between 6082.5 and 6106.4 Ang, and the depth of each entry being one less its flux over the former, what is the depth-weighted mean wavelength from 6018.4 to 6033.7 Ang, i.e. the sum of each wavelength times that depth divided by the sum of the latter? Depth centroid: 6028.1 Ang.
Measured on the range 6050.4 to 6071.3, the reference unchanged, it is 6061.9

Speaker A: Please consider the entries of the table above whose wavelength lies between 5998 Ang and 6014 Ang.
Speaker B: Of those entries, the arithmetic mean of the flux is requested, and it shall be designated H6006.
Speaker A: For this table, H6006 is 6.86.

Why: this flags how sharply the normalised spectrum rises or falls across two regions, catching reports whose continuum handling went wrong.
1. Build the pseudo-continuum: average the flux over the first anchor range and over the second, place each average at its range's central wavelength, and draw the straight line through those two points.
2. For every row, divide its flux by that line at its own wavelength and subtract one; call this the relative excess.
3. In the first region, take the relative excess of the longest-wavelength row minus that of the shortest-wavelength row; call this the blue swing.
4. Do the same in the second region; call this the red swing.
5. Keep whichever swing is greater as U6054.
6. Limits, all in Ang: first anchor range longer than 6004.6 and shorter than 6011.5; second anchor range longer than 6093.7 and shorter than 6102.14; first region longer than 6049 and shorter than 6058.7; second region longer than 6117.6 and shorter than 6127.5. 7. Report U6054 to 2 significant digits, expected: 0.0085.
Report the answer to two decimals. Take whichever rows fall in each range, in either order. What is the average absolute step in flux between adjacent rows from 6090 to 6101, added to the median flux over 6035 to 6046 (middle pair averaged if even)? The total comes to 6.84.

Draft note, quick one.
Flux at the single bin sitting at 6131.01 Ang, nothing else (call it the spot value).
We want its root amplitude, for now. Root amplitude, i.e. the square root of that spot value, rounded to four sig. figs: 2.573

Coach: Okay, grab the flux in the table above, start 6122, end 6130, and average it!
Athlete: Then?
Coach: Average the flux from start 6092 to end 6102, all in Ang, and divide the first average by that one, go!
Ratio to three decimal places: 0.980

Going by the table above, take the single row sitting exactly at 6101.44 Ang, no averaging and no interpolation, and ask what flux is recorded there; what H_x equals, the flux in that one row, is 6.66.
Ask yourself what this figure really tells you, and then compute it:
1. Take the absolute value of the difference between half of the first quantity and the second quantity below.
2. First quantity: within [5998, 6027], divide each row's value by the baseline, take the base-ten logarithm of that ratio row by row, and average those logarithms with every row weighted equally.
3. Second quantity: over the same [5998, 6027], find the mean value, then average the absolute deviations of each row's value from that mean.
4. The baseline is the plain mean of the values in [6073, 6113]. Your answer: 0.023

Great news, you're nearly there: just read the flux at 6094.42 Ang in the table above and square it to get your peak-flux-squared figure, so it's 46.5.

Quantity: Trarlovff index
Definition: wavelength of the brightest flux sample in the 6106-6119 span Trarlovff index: 6114.10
